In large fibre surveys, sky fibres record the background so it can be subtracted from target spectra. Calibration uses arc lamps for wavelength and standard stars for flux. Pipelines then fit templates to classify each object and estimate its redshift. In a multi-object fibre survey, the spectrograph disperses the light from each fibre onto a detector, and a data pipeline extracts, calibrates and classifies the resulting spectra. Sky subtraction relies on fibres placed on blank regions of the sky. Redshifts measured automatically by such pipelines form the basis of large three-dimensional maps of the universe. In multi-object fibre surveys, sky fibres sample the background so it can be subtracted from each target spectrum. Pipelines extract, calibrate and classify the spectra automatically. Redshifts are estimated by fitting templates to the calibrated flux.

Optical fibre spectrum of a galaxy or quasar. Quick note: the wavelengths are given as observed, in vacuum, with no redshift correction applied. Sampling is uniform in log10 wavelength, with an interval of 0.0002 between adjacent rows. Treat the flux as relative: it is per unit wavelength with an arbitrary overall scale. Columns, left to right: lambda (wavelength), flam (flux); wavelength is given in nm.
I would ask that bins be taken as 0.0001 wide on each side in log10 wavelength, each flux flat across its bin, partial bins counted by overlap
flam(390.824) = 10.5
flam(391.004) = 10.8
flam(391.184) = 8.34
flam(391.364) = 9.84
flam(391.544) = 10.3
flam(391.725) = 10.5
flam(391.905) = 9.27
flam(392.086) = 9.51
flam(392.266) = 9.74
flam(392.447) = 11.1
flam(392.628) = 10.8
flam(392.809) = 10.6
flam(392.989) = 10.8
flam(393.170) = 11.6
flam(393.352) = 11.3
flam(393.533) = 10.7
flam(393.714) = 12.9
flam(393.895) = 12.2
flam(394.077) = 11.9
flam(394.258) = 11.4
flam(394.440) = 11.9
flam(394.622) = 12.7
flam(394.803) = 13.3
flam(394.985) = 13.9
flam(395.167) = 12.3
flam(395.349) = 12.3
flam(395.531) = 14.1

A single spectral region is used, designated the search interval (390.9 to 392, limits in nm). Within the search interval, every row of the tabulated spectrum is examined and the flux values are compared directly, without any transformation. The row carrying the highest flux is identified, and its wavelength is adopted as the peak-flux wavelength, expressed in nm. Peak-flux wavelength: 391.004 nm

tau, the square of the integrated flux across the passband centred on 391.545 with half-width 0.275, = 31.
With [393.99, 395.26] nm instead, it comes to 252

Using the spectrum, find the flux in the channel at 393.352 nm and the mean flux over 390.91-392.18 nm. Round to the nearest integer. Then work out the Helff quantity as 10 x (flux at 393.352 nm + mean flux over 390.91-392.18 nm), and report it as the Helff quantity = 211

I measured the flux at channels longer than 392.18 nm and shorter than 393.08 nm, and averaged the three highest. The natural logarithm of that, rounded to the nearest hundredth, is 2.39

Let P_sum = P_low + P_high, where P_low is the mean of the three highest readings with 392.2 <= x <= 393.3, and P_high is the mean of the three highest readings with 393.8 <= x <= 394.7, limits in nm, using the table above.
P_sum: 23.4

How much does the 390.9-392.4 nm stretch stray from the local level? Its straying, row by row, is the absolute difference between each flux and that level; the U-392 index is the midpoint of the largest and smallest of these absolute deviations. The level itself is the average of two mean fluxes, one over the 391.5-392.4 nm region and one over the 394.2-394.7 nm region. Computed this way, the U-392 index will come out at 1.4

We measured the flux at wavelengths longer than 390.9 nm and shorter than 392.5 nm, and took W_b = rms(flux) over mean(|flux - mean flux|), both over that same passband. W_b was 15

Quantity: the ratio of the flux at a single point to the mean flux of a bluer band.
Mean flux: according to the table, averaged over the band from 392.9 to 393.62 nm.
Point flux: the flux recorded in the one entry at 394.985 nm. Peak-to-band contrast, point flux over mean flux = 1.25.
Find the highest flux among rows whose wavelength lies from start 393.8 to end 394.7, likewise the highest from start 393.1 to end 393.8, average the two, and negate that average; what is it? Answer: -12.8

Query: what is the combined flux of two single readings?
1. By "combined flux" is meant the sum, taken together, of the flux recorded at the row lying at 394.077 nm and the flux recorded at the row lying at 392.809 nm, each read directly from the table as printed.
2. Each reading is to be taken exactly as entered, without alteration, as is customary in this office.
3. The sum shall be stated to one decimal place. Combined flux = 22.5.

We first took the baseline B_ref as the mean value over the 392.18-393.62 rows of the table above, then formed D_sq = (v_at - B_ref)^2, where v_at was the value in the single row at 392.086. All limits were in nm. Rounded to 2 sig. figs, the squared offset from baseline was 1.7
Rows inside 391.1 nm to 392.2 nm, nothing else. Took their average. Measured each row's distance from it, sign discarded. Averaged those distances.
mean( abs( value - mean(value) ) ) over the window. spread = 0.59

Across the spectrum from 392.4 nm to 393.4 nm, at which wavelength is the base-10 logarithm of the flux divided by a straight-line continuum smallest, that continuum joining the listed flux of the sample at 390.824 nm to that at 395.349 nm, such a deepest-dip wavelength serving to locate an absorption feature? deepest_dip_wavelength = 392.809 nm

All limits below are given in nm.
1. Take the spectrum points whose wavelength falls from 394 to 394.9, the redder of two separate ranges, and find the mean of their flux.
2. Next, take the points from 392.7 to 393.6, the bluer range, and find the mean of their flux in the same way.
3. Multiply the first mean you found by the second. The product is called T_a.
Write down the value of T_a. 135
